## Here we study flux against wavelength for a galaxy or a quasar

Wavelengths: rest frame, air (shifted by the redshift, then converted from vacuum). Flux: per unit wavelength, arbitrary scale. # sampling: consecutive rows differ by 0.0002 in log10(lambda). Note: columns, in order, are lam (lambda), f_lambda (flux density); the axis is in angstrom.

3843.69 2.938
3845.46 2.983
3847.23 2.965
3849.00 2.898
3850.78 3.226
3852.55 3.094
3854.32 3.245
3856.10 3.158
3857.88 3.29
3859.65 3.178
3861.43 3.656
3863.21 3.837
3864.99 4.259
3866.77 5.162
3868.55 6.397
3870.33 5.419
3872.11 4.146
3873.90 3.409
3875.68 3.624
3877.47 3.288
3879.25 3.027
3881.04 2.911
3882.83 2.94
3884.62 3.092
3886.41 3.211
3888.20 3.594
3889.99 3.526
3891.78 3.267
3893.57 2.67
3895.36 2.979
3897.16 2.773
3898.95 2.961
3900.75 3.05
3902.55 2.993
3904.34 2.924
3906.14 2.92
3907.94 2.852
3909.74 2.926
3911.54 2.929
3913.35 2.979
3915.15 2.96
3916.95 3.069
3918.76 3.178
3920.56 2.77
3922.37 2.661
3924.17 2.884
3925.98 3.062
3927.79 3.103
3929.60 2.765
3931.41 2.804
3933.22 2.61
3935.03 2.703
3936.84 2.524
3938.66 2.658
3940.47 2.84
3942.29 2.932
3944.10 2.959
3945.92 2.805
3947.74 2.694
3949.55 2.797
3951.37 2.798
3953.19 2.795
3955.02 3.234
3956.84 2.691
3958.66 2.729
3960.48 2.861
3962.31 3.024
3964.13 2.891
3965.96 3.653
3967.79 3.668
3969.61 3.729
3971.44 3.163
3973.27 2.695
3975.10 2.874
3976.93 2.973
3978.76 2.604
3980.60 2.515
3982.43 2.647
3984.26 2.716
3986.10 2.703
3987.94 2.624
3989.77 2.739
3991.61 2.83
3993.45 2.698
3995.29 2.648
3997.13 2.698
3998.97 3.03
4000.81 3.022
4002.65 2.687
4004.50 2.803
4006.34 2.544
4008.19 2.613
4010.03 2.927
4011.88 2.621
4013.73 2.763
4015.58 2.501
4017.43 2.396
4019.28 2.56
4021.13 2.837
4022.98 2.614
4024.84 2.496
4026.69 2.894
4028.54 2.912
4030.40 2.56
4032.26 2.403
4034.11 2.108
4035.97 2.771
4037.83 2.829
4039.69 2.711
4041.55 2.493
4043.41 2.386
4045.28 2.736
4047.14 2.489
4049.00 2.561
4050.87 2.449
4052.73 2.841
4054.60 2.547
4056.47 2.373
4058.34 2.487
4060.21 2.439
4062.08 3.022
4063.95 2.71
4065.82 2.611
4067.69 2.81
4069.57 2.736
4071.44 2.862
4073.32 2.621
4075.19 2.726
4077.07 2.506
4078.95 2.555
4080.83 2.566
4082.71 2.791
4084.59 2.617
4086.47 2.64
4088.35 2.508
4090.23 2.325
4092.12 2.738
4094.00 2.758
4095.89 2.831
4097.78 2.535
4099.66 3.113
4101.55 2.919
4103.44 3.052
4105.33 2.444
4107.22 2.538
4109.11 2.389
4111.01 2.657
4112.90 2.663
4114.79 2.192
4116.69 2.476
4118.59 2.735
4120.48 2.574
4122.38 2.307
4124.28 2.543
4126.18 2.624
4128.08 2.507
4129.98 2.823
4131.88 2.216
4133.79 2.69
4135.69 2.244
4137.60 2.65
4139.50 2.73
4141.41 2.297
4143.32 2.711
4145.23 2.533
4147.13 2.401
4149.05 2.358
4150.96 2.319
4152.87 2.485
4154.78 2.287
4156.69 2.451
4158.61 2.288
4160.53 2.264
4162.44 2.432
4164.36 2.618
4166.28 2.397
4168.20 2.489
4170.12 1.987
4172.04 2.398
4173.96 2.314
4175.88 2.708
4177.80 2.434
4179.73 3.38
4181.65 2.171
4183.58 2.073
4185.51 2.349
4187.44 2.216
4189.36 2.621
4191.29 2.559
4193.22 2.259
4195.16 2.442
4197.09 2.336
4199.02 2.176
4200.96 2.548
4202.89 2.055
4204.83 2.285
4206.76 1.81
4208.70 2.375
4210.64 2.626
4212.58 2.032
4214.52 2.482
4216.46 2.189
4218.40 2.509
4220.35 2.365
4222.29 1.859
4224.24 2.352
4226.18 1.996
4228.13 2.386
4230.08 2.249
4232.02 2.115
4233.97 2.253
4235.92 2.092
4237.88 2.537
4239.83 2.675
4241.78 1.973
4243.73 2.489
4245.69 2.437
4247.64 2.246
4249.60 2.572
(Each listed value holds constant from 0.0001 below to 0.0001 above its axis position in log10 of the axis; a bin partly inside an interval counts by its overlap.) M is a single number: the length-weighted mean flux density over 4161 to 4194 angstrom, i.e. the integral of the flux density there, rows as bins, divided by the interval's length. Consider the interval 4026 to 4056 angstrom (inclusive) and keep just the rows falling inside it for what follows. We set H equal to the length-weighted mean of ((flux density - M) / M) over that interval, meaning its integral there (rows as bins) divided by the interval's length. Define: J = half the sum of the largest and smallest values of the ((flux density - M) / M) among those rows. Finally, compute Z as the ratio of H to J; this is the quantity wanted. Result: 2.2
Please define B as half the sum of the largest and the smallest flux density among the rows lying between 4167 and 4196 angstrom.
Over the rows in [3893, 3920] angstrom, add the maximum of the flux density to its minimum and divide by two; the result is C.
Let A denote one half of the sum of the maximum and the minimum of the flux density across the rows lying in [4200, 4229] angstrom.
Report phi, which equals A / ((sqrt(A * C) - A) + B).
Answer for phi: 0.74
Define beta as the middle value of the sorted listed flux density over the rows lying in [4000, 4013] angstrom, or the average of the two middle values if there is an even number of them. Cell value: 2.69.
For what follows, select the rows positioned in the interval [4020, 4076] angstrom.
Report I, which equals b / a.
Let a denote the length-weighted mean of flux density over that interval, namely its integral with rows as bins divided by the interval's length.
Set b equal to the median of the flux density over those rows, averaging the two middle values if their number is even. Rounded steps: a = 2.63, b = 2.62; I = 0.99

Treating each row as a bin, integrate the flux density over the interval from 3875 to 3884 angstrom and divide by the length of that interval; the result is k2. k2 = 3.14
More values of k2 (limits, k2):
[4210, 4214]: 2.32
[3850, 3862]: 3.26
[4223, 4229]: 2.22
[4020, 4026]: 2.66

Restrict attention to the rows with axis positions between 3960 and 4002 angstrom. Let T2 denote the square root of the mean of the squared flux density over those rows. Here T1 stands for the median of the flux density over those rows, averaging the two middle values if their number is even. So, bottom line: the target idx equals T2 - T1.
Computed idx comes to 0.103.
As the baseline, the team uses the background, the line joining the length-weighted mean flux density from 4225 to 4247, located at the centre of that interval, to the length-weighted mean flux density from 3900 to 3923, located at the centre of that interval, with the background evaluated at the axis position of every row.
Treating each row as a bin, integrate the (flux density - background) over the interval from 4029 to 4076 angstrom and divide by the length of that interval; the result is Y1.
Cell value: -0.05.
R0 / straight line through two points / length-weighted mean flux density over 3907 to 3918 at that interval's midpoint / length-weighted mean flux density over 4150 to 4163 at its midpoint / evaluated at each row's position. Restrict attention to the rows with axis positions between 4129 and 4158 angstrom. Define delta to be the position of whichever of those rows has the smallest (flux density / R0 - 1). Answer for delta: 4131.88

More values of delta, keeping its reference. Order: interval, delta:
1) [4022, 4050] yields 4034.11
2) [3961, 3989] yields 3980.60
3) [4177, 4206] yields 4183.58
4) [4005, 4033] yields 4017.43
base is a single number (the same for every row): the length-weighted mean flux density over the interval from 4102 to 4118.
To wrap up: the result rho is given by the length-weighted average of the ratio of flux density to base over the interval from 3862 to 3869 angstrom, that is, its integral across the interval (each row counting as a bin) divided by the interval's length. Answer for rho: 1.86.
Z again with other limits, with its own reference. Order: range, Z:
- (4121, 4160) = 0.4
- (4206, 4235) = 0.9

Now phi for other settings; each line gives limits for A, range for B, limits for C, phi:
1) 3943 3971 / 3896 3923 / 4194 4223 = 1.35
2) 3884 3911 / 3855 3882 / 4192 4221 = 0.75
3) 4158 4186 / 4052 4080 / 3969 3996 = 0.92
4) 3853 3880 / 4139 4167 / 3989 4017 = 3.38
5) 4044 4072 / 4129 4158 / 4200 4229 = 1.19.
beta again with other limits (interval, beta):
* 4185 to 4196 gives 2.40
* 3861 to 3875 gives 4.20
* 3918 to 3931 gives 2.88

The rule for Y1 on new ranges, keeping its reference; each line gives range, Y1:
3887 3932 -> 0.04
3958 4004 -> 0.09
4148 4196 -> -0.01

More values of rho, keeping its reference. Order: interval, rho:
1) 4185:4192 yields 0.95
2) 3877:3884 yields 1.18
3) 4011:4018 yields 1.00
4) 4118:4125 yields 0.99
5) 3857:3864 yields 1.36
